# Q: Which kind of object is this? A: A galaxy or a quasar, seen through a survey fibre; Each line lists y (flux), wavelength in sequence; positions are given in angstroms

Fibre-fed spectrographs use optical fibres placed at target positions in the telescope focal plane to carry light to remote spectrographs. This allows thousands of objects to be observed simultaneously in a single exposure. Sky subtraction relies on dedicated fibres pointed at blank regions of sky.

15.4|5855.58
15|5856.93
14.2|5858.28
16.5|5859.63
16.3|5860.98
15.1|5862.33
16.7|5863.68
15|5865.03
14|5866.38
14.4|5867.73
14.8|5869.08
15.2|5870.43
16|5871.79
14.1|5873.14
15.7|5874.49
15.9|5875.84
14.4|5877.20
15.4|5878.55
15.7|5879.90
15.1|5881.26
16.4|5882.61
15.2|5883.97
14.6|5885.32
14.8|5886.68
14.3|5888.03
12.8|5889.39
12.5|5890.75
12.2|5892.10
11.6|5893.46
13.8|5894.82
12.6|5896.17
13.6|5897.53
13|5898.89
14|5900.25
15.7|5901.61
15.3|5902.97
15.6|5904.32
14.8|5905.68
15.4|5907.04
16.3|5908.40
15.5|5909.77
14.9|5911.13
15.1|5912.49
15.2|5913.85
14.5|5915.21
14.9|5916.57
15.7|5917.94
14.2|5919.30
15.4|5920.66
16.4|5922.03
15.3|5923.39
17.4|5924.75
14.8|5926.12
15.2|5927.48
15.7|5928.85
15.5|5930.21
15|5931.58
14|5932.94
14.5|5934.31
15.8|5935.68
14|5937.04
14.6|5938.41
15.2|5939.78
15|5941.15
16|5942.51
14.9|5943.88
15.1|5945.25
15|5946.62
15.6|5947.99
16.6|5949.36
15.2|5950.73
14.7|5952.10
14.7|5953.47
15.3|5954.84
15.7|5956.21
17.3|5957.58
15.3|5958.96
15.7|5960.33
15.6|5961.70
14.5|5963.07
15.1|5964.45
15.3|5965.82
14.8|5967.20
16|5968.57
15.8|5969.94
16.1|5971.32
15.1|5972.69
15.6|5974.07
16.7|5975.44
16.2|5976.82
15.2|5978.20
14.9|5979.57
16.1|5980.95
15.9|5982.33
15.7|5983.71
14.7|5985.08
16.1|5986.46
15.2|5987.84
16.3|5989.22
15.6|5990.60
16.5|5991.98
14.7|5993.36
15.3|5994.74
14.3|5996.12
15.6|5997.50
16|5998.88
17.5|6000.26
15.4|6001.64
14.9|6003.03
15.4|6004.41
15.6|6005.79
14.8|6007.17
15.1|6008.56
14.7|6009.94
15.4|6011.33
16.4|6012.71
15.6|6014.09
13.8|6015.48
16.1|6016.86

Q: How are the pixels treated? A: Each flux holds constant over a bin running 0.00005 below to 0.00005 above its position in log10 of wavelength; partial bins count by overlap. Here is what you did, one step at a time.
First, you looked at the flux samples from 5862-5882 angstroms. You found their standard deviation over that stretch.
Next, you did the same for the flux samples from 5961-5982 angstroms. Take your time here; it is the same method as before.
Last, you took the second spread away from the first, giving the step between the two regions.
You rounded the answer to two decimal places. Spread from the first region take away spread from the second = 0.14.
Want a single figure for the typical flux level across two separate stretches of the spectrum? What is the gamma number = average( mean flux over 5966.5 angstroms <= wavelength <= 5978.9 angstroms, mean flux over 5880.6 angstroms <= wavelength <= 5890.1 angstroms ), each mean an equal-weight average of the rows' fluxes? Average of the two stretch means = 15.2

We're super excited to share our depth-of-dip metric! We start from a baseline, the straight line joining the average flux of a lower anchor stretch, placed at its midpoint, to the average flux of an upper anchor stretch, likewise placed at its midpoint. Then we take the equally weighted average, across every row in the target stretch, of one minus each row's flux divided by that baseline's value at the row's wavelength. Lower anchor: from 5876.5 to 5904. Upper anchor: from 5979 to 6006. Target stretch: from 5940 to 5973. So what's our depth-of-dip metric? -0.023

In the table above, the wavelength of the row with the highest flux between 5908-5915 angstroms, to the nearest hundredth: 5908.40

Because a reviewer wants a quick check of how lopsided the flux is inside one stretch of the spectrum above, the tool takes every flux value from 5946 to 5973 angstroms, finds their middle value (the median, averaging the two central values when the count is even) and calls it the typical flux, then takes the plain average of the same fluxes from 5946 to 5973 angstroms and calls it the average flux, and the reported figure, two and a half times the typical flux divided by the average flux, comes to 2.47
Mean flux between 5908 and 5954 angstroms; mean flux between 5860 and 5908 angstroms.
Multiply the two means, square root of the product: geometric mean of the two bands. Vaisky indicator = 14.9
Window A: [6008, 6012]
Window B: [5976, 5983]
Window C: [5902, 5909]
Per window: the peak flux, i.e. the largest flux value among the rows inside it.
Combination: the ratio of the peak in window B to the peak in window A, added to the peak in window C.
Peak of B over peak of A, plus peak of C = 17.4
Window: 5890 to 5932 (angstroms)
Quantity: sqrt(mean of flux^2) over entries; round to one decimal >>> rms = 14.8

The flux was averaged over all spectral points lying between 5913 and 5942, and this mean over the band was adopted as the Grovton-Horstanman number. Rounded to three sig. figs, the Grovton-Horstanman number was 15.2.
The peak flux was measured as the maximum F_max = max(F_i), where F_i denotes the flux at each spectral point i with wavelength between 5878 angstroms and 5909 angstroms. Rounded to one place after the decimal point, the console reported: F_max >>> 16.4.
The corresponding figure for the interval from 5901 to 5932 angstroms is 17.4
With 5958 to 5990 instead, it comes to 16.7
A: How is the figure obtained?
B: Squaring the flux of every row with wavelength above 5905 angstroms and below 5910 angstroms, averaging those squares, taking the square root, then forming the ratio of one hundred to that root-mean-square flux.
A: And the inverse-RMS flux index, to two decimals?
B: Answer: 6.45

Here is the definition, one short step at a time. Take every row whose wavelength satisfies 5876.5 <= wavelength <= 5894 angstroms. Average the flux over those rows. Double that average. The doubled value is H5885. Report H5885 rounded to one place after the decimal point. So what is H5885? 28.5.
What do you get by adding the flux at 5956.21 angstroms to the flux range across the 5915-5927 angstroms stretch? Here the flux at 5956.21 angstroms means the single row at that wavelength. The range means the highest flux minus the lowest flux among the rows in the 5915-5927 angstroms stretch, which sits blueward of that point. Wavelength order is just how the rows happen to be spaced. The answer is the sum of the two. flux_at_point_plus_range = 18.9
